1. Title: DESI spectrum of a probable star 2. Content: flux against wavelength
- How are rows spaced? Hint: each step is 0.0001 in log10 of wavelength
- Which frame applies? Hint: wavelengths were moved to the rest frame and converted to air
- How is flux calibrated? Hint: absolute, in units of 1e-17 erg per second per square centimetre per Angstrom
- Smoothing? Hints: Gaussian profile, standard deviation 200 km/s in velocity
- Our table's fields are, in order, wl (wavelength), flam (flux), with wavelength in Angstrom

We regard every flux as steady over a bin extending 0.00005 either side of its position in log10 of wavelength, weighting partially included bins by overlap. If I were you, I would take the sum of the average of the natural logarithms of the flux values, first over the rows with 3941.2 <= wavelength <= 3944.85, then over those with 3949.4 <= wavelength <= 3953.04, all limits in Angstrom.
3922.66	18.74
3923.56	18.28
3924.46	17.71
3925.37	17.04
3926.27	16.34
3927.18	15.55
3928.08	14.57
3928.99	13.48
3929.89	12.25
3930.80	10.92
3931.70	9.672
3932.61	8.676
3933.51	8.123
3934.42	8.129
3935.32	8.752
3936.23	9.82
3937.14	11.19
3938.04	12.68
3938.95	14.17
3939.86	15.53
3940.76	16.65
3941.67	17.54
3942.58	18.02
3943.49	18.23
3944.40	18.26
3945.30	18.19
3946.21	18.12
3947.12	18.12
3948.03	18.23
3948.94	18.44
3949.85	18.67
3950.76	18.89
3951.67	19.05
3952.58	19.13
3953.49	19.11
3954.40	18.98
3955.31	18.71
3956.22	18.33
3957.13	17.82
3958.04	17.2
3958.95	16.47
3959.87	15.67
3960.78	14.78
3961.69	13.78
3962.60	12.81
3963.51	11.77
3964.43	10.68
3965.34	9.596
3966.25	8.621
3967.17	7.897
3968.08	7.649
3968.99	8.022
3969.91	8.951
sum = 5.83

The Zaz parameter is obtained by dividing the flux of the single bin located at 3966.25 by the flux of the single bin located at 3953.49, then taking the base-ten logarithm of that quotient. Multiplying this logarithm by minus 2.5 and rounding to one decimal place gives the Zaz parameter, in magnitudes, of 0.9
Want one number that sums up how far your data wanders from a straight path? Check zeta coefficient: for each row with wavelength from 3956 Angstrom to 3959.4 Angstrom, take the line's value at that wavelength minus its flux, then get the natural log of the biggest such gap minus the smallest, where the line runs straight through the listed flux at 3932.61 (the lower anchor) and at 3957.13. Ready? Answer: 1.1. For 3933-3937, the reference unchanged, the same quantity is 0.0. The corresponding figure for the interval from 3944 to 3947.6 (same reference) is 0.1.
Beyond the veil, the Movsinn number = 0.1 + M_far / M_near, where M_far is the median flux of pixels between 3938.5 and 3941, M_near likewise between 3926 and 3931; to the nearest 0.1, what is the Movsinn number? 1.2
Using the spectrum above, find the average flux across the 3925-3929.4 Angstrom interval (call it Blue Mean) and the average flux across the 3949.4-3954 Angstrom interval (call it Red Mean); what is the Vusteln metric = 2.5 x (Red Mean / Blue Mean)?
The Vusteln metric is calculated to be 3.1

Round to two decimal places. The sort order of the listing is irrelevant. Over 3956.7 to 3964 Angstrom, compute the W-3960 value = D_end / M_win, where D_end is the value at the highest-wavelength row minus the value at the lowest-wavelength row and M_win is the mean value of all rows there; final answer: -0.40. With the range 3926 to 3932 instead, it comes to -0.50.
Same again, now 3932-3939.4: 0.54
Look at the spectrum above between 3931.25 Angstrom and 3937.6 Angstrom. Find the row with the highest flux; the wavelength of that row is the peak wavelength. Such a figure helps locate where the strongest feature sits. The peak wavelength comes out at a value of 3937.14 Angstrom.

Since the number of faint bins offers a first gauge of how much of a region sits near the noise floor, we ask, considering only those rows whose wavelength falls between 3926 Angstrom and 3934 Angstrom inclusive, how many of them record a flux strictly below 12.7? 5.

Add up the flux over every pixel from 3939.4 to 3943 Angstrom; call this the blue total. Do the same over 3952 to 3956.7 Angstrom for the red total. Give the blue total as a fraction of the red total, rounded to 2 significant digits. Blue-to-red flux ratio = 0.72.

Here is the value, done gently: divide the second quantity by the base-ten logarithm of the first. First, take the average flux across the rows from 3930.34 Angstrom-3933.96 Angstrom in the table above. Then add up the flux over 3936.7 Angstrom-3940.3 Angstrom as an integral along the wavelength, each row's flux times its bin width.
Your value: 50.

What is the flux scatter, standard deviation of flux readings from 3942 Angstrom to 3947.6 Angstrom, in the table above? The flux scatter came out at 0.1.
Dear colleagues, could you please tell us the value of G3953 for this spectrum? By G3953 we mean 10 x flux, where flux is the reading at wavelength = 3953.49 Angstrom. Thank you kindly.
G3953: 191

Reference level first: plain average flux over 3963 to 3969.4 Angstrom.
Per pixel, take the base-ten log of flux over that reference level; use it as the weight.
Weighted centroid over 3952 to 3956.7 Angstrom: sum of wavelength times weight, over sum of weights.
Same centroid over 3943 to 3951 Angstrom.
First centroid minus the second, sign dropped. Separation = 7.2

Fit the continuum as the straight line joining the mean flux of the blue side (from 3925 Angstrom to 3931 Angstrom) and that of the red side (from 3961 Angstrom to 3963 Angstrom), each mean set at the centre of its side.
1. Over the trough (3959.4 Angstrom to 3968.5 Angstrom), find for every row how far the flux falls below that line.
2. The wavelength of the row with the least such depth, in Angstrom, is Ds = 3959.87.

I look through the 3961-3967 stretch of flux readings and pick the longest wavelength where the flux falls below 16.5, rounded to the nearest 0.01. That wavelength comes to 3966.25 Angstrom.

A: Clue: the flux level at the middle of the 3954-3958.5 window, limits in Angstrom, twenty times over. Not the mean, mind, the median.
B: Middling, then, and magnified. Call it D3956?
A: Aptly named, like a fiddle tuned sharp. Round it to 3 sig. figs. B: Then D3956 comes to 367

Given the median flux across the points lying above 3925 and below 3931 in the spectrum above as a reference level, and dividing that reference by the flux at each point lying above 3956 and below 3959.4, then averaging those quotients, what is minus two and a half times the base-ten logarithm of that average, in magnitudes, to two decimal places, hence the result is 0.19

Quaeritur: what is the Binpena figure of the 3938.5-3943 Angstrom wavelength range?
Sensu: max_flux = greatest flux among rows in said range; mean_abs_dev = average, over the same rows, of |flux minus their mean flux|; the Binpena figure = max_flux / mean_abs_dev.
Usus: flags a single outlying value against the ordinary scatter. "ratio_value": 15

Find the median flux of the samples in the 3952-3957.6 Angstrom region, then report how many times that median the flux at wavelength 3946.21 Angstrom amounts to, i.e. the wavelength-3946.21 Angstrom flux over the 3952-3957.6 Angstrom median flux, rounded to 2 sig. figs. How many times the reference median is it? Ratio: 0.96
